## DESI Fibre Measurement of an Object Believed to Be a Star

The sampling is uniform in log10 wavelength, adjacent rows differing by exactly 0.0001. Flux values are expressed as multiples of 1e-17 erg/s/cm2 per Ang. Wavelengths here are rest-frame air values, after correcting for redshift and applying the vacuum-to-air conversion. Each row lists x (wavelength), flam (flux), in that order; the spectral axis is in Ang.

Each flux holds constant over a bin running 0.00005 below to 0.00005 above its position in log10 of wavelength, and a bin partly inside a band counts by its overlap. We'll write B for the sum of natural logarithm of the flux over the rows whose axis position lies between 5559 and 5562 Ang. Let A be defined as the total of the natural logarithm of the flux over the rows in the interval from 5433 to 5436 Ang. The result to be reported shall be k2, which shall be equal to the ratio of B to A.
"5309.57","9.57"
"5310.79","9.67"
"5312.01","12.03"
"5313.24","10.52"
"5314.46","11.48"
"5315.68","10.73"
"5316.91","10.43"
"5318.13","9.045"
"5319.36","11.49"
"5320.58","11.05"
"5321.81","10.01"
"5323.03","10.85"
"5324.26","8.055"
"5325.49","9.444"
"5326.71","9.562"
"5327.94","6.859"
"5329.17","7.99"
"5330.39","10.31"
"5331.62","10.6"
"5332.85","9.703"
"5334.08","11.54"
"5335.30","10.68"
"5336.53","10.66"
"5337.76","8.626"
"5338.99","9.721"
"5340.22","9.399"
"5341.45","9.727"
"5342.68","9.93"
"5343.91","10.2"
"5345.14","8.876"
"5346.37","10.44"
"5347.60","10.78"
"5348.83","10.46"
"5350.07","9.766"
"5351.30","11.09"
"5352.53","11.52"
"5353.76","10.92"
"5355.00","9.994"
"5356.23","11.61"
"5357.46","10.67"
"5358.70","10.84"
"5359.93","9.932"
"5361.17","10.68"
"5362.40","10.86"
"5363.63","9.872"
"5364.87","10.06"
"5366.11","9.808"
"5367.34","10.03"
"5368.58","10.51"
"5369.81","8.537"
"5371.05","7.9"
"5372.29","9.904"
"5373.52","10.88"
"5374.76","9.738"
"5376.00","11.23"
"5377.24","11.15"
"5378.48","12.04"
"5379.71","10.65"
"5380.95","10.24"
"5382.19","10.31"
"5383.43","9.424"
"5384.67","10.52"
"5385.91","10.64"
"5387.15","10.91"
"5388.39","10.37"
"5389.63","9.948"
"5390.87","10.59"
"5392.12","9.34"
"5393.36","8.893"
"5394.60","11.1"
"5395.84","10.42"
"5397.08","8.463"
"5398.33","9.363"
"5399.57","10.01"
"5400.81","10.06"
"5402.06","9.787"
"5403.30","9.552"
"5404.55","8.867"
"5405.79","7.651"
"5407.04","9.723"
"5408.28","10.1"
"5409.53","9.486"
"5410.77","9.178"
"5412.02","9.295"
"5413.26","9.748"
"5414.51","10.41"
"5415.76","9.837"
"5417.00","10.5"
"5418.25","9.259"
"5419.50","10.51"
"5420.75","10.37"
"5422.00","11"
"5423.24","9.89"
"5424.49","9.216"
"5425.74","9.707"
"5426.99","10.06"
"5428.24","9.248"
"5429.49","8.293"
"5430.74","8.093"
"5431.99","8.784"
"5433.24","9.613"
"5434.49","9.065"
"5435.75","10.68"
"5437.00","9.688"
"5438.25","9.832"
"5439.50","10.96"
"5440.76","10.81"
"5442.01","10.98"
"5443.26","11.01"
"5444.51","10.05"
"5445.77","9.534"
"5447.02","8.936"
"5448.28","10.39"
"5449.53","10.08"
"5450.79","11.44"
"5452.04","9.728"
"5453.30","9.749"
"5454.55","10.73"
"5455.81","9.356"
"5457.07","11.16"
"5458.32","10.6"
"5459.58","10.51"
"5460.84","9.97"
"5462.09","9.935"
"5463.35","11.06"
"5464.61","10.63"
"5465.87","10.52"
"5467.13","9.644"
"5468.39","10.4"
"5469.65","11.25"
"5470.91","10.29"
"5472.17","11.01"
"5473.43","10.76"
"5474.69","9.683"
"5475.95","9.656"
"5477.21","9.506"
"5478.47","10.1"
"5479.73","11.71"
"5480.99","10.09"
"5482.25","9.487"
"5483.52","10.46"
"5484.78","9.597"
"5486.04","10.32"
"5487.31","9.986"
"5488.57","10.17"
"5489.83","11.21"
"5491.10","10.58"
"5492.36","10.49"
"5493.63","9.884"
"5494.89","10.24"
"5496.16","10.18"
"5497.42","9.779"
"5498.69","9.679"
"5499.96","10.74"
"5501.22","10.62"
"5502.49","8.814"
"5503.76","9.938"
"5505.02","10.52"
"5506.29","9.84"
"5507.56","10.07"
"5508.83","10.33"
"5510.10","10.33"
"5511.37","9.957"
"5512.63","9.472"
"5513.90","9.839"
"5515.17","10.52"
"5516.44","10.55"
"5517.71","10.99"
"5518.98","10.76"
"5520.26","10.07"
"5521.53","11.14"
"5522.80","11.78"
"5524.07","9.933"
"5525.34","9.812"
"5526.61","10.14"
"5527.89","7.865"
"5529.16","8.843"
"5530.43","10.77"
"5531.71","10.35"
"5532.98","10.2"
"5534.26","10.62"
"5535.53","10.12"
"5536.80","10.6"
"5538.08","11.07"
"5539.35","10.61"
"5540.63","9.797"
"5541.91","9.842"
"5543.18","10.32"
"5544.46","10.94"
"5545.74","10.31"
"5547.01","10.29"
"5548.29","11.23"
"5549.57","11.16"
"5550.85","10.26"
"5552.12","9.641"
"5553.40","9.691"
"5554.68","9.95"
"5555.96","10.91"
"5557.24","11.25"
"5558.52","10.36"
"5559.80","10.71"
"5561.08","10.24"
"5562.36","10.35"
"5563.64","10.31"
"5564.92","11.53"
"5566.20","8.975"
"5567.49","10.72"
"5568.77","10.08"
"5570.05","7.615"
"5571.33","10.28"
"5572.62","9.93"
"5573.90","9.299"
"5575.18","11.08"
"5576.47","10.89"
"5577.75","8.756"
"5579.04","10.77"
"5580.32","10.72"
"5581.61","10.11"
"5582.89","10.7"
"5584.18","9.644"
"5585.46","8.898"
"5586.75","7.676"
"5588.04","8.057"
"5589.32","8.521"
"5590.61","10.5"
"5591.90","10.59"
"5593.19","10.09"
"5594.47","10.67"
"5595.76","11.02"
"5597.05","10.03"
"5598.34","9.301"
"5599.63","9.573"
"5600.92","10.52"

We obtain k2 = 0.7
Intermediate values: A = 6.8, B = 4.7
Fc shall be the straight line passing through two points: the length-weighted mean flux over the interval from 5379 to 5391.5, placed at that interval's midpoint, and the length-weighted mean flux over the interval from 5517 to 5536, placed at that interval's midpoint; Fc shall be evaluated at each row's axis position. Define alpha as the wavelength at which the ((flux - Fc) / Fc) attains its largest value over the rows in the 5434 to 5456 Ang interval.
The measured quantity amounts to 5450.79 Ang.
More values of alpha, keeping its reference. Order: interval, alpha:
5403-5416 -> 5414.51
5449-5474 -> 5450.79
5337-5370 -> 5356.23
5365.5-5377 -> 5376.00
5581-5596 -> 5595.76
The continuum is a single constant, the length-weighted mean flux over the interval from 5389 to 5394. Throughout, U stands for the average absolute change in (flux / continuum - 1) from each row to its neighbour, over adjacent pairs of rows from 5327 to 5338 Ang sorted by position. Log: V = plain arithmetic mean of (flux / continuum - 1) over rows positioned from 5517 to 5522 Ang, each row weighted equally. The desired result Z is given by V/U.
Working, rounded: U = 0.12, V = 0.11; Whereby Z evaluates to 0.9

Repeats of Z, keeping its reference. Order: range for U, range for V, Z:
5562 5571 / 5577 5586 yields 0.2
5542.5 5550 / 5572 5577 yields 1.3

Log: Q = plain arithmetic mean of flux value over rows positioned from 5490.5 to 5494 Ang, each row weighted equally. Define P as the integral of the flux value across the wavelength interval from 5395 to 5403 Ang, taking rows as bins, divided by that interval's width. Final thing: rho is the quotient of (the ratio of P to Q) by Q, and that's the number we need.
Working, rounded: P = 9.7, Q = 10.3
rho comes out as 0.091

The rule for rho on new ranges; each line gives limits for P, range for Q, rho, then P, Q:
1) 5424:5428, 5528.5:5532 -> 0.097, 9.6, 10.0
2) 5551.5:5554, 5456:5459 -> 0.082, 9.7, 10.9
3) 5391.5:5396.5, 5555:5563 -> 0.088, 9.9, 10.6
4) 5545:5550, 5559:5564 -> 0.099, 10.7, 10.4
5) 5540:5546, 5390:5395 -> 0.103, 10.2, 10.0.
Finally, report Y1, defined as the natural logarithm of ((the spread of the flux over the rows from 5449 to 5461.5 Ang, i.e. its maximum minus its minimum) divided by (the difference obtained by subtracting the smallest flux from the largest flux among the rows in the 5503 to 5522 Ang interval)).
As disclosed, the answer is 0.2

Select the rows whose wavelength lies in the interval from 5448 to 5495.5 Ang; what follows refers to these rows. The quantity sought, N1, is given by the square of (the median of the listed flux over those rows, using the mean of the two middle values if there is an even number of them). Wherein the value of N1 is 106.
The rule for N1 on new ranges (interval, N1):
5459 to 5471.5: 109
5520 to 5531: 101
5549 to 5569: 107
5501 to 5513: 100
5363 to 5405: 101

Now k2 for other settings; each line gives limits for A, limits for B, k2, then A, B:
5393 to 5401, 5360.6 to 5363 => 0.3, 15.9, 4.8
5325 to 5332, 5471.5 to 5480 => 1.2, 13.2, 16.3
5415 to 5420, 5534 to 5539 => 1.0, 9.2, 9.4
